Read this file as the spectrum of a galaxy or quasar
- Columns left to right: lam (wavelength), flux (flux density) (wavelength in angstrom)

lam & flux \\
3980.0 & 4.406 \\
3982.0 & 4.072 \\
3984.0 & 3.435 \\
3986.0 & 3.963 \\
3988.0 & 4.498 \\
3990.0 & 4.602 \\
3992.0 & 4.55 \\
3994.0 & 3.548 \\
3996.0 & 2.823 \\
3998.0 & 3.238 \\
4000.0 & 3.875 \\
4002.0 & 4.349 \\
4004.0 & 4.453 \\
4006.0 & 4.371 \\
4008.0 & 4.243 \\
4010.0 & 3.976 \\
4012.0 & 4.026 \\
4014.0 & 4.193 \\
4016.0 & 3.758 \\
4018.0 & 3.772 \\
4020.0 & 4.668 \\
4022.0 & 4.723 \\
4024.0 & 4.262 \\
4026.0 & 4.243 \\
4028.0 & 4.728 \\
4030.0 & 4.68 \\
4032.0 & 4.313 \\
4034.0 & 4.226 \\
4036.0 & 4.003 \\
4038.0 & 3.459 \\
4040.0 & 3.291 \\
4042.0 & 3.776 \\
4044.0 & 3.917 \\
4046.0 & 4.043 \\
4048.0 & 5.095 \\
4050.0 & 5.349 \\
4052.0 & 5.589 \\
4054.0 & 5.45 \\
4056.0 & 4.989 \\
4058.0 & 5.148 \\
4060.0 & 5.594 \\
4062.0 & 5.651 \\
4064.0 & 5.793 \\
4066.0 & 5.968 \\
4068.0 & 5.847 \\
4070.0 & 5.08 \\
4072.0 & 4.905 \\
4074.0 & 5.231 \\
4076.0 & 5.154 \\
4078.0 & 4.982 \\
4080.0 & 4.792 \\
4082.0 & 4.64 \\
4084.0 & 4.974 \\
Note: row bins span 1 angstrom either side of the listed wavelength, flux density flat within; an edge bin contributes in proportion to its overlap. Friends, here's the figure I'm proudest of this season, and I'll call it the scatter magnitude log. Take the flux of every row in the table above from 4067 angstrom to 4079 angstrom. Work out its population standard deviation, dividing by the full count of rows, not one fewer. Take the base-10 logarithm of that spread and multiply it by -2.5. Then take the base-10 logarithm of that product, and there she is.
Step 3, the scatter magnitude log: 0.11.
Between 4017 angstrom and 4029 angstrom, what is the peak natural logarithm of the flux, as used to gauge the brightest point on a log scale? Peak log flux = 1.55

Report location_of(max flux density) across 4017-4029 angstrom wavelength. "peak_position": 4028.0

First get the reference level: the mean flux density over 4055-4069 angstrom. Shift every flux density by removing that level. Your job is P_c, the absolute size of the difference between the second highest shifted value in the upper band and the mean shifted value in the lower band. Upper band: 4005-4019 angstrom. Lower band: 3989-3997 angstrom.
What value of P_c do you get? 0.36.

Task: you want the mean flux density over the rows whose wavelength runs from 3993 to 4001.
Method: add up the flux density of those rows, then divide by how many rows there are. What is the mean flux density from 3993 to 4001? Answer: 3.4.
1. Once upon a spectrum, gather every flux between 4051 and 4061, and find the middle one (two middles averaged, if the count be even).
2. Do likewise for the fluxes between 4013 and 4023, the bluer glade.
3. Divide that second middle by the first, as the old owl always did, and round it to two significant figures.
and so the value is 0.77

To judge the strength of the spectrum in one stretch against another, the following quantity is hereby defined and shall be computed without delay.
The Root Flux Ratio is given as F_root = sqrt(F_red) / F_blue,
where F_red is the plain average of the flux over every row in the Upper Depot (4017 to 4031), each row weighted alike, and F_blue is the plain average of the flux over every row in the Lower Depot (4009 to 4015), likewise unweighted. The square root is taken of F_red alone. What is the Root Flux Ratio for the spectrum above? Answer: 0.518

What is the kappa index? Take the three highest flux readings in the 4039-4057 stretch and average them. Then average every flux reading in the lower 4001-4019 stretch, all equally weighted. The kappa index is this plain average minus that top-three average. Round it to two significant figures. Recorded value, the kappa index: -1.3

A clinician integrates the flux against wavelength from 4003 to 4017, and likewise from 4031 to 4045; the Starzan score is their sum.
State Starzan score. 112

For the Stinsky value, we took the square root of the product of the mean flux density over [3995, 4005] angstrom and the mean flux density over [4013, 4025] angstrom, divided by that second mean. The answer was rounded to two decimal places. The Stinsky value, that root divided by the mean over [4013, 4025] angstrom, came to 0.94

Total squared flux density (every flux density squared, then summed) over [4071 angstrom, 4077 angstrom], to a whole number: 78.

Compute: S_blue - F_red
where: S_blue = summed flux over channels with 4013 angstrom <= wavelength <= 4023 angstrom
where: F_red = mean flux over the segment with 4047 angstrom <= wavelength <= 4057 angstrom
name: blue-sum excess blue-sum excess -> 15.8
